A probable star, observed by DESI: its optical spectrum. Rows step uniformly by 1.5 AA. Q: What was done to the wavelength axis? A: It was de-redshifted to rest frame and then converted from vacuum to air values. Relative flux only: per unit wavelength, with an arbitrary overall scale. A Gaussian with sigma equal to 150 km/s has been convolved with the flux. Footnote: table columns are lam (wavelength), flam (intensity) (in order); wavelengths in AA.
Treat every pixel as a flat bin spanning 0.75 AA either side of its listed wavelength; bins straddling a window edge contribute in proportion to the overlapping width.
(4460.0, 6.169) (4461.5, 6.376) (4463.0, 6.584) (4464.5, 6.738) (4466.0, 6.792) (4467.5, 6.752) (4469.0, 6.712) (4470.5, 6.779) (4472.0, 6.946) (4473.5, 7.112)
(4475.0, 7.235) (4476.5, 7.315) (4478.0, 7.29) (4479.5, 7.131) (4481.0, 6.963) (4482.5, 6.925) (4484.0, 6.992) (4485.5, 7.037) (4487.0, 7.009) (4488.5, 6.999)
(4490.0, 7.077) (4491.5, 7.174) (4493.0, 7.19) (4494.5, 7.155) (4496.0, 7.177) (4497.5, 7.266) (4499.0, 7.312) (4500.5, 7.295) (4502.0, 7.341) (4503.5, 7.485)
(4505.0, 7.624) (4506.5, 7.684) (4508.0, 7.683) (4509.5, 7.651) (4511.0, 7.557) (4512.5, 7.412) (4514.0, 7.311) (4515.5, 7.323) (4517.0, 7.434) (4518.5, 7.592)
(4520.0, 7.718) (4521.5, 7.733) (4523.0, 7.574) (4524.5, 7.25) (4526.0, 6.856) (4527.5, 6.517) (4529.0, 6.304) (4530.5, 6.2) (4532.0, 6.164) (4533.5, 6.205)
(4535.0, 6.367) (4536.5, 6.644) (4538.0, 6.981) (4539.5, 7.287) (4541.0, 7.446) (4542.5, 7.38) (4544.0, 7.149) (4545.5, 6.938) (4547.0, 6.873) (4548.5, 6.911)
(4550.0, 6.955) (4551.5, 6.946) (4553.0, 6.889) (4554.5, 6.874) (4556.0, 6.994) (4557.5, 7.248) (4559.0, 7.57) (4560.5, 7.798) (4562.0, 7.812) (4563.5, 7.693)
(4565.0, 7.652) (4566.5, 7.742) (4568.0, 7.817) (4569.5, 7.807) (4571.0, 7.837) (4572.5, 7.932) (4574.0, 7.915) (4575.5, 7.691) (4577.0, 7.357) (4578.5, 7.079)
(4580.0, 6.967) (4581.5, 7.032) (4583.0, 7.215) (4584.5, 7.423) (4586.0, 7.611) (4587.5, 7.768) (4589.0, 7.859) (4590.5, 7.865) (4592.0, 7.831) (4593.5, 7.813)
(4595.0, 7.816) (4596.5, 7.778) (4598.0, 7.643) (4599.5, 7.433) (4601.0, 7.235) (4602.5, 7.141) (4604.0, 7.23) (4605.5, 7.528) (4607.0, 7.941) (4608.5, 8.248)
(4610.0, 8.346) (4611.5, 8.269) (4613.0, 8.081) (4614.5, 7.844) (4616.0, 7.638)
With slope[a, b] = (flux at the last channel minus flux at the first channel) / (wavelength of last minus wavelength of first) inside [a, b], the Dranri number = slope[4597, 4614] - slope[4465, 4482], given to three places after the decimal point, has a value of 0.018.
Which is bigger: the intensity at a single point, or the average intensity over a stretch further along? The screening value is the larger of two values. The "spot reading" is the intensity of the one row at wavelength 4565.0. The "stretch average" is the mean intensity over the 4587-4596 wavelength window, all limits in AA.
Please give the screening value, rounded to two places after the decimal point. 7.83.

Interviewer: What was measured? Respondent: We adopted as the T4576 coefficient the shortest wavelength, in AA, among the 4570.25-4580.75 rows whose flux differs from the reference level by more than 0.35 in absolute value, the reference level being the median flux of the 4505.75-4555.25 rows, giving 4571.0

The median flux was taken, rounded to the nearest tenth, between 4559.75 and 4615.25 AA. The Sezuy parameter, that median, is 7.8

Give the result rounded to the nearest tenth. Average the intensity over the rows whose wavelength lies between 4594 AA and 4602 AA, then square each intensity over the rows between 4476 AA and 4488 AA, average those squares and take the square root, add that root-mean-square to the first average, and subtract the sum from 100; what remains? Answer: 85.3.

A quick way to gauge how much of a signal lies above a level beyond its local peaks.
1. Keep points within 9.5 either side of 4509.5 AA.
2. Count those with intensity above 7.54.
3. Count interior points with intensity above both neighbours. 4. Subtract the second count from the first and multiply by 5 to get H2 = 25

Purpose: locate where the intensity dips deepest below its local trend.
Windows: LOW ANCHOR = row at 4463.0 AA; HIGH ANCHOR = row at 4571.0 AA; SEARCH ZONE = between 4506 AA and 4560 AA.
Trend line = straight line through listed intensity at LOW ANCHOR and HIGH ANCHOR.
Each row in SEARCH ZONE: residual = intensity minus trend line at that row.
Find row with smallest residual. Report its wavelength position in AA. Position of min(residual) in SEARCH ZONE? 4532.0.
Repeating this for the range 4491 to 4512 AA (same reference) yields 4494.5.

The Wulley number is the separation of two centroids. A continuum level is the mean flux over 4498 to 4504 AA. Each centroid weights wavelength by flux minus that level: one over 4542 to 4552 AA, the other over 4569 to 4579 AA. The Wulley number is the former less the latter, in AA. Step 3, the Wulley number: -23.5 AA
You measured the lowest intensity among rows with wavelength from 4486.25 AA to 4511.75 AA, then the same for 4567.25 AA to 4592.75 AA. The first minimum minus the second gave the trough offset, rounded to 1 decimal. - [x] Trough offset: 0.0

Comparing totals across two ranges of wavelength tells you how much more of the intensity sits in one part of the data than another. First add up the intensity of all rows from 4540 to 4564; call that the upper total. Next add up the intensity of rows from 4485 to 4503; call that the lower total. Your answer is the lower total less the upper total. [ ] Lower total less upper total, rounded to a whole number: -29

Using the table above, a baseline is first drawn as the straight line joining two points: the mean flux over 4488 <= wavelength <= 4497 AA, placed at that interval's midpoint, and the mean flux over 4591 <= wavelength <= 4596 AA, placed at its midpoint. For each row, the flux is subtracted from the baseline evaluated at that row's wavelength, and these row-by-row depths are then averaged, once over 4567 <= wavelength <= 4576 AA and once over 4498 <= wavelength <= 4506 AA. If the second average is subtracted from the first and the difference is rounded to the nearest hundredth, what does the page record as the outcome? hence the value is 0.05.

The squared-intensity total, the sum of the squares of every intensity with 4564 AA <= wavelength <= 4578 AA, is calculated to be 541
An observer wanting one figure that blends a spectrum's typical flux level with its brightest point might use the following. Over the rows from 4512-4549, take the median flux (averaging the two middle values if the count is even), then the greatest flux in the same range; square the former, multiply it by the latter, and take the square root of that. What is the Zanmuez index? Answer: 19.9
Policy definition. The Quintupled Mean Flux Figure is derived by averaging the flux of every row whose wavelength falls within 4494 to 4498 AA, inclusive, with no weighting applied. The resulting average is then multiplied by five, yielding 36.0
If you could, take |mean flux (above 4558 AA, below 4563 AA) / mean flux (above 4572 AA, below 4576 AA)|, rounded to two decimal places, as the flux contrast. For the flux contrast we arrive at 0.98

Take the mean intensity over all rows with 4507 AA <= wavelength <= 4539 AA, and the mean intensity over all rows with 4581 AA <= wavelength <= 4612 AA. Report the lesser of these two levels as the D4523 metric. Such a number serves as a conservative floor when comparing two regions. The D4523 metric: 7.1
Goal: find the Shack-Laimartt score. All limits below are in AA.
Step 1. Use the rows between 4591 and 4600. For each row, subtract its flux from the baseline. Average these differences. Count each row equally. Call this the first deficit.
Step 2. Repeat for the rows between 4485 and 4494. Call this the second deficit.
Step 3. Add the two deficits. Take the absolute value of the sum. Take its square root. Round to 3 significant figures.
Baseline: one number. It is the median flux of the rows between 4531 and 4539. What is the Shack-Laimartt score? 1.44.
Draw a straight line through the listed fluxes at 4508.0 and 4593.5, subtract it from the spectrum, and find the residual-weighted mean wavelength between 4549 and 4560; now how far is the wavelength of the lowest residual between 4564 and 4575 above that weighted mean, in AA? 11.3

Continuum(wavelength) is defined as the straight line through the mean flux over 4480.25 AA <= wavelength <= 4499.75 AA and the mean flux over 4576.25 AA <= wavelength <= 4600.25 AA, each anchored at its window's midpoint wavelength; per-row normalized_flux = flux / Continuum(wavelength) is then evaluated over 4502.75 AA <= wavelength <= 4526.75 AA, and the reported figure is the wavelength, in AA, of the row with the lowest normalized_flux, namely 4526.0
